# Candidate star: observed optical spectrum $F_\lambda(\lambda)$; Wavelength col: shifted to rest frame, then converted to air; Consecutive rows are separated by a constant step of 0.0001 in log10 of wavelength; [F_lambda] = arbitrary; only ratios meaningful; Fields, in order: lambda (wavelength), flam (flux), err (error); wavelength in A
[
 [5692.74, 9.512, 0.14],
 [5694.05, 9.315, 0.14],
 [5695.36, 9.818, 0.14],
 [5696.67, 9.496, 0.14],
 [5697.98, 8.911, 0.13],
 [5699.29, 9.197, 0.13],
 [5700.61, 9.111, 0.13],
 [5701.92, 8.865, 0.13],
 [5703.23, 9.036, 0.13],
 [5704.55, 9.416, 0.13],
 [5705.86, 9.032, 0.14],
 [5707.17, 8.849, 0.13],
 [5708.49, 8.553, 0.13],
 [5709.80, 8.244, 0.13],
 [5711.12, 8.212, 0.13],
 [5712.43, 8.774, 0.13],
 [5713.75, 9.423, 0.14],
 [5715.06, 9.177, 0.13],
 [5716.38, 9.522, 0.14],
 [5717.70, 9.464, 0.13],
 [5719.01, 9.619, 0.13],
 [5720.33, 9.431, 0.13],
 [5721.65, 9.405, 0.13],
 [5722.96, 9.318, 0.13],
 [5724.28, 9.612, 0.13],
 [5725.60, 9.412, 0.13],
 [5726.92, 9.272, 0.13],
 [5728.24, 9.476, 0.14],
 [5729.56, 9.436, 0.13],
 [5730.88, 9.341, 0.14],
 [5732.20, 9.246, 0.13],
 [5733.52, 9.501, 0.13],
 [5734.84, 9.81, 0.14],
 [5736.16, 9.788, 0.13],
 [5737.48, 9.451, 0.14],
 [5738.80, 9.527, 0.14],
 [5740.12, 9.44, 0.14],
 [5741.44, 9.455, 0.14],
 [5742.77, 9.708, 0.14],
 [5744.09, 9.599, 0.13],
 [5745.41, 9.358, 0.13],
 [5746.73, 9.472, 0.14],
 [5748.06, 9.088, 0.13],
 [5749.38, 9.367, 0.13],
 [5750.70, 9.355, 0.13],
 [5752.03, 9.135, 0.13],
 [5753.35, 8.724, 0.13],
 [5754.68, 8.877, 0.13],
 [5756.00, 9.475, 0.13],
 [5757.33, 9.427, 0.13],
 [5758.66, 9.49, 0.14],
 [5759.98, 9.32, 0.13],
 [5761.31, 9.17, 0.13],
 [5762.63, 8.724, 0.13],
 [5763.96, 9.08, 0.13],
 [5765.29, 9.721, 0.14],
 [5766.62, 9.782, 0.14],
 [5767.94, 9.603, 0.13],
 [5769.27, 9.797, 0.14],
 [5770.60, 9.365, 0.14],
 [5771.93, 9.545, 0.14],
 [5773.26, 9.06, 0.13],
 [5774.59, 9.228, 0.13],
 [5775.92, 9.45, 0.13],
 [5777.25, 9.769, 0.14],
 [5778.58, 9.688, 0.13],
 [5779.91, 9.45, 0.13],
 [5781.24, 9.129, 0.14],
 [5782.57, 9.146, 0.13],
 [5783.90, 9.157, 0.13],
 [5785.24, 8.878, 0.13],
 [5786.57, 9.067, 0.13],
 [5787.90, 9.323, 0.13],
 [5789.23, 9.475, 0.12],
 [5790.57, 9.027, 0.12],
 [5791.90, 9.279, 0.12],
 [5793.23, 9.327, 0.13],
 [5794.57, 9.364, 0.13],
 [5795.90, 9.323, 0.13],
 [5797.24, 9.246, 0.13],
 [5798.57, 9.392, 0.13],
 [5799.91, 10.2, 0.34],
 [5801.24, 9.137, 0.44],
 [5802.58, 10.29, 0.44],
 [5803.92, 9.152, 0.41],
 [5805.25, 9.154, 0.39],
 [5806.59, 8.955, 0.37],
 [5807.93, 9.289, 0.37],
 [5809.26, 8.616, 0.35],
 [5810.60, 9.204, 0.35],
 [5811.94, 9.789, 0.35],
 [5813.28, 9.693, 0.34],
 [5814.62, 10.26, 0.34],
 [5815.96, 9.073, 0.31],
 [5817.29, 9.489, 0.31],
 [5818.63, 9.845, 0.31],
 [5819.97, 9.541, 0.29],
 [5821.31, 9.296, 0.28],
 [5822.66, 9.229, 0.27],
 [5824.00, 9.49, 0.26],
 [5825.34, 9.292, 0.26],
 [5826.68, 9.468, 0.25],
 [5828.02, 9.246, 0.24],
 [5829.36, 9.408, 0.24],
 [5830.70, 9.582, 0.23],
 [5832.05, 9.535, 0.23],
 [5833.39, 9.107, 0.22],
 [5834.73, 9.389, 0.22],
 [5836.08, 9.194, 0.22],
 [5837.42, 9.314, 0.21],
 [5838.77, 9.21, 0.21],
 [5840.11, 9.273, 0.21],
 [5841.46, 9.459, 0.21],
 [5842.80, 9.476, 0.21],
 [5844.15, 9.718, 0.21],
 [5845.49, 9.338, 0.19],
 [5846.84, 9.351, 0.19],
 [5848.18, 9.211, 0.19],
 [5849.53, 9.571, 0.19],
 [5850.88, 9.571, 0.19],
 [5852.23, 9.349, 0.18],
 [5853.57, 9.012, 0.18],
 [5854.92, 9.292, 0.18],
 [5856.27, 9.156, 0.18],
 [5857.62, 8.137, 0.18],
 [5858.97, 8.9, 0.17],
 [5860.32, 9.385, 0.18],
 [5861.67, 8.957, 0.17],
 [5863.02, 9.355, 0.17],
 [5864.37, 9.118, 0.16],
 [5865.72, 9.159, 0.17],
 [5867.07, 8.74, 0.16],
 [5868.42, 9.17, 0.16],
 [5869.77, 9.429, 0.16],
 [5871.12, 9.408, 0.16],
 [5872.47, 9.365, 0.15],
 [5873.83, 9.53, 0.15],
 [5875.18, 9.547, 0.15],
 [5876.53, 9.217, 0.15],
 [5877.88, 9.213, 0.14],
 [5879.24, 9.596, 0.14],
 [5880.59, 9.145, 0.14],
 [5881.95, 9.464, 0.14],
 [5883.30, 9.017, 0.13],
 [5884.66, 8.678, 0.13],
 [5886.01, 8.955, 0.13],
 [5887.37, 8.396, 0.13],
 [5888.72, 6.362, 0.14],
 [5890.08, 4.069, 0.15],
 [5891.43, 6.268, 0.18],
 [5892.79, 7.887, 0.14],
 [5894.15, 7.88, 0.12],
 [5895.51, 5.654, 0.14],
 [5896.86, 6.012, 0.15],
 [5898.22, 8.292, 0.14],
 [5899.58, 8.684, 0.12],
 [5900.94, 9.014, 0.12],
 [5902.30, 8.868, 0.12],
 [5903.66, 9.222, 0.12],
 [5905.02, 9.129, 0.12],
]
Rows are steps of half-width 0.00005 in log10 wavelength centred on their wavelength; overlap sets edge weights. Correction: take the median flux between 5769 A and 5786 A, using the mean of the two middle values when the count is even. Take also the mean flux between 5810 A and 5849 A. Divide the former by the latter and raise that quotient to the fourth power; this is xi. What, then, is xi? 0.97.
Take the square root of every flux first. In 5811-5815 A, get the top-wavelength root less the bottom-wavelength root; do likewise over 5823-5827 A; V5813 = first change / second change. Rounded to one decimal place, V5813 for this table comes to -20.8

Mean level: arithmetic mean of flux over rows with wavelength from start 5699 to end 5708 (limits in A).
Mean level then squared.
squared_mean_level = 82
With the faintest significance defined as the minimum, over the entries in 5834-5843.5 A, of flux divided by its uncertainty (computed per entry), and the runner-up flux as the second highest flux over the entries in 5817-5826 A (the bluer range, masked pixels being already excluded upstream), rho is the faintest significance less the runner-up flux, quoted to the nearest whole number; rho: 32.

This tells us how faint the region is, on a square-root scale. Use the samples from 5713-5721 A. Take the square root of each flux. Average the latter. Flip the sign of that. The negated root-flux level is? -3.07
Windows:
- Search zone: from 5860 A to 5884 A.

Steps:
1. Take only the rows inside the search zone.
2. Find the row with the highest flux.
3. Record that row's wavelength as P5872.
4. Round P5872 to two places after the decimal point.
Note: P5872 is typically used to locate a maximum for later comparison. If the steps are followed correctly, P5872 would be 5879.24 A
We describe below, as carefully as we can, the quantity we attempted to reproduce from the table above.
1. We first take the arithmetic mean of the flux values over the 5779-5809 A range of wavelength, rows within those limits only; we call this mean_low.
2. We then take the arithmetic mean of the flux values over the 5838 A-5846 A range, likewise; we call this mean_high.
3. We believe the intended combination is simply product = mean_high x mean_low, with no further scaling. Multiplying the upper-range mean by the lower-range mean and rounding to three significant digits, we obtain 87.6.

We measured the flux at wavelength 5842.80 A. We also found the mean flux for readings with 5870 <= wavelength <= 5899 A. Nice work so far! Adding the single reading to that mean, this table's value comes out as 17.7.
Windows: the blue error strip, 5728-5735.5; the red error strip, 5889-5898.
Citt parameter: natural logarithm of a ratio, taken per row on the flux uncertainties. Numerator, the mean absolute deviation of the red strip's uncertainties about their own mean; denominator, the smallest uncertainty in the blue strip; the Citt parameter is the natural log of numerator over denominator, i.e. -2.3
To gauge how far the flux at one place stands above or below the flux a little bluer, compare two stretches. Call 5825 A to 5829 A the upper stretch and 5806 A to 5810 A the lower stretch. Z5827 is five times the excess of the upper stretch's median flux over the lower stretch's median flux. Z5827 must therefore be 1.7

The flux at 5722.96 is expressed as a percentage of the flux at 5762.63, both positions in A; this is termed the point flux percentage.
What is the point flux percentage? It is 107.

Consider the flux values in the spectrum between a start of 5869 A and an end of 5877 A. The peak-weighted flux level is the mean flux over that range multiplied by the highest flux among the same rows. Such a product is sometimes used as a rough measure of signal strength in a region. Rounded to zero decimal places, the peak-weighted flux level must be 90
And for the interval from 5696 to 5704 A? 86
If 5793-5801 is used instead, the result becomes 97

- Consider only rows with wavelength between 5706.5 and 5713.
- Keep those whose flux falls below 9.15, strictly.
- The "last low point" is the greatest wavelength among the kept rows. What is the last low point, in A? 5712.43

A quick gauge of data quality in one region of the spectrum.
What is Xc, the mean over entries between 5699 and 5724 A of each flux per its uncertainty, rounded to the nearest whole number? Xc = 69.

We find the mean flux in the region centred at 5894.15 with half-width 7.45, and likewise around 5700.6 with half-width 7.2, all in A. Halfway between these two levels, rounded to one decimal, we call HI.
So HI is 8.2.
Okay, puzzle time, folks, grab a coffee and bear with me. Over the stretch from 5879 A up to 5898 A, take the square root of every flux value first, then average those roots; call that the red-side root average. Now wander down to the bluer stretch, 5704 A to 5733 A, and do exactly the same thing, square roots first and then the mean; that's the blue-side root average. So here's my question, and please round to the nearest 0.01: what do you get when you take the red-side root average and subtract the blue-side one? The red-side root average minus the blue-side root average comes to -0.28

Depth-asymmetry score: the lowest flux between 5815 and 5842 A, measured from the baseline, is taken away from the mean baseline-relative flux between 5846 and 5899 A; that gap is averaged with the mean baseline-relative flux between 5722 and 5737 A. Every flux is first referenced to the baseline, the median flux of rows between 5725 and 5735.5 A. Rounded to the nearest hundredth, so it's -0.19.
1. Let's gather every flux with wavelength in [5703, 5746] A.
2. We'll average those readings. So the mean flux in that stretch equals 9.30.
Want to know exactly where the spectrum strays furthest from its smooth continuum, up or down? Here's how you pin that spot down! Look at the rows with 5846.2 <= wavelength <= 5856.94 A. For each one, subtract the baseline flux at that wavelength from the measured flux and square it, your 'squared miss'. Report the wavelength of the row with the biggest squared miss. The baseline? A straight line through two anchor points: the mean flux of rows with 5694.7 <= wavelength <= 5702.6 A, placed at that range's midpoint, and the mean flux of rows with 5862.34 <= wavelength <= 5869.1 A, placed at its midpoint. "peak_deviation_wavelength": 5850.88 A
